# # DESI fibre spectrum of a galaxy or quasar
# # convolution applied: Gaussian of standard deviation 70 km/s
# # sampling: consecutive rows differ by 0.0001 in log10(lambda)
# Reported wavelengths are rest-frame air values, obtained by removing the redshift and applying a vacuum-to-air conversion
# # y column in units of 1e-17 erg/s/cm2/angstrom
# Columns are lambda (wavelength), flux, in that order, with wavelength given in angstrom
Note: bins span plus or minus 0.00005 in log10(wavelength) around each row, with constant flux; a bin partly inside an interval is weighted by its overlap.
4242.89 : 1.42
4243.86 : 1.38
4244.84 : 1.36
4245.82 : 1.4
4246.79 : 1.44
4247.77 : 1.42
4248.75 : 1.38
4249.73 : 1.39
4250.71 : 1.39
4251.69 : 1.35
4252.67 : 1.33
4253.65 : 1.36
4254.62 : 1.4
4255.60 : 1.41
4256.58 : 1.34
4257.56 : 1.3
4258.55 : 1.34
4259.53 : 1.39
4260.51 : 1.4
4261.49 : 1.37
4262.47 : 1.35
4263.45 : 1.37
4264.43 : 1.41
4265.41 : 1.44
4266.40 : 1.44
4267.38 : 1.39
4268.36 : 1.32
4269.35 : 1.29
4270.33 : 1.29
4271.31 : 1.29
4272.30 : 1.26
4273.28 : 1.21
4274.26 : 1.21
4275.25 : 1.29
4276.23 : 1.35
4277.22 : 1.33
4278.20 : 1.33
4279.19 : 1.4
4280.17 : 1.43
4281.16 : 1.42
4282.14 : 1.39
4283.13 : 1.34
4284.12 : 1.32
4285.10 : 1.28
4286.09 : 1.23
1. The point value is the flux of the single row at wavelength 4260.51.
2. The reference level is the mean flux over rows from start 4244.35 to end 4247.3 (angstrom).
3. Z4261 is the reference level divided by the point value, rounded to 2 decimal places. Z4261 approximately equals 1.00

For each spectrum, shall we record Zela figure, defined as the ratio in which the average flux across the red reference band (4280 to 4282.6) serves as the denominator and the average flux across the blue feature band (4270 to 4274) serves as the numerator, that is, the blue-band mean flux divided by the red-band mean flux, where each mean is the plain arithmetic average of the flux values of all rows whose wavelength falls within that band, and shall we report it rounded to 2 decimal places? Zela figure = 0.89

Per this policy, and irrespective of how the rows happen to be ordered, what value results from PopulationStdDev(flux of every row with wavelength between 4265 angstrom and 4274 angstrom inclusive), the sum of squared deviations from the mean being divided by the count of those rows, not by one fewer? 0.076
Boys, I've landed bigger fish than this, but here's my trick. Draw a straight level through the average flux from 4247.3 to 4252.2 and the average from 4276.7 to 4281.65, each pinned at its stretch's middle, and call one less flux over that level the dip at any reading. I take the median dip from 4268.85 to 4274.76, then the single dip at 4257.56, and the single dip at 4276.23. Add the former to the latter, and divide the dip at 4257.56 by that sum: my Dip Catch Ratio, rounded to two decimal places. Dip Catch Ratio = 0.60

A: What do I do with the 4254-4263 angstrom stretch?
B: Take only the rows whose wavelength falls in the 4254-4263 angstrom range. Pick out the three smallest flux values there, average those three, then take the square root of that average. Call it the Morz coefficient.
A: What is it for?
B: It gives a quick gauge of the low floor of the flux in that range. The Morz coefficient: 1.15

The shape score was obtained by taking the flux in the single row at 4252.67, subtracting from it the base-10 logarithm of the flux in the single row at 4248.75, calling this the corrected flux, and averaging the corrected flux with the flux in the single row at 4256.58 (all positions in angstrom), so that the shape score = 1.27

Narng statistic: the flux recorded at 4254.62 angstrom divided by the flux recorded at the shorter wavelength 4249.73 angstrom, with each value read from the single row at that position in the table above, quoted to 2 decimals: 1.01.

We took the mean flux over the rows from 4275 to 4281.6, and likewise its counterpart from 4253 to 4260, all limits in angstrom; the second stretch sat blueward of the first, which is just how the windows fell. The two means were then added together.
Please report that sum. 2.73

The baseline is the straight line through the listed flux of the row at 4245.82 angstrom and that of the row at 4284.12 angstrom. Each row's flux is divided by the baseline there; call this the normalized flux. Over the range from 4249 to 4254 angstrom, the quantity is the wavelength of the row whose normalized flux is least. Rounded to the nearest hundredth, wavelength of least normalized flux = 4252.67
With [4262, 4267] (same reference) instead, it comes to 4262.47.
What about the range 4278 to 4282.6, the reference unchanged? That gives 4278.20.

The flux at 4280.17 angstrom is 1.43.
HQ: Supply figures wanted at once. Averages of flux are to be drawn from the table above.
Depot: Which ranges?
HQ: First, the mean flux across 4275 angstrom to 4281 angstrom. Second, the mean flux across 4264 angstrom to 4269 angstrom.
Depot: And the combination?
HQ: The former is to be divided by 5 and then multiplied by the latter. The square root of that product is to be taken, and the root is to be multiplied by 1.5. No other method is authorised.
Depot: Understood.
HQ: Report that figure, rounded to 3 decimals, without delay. 0.924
